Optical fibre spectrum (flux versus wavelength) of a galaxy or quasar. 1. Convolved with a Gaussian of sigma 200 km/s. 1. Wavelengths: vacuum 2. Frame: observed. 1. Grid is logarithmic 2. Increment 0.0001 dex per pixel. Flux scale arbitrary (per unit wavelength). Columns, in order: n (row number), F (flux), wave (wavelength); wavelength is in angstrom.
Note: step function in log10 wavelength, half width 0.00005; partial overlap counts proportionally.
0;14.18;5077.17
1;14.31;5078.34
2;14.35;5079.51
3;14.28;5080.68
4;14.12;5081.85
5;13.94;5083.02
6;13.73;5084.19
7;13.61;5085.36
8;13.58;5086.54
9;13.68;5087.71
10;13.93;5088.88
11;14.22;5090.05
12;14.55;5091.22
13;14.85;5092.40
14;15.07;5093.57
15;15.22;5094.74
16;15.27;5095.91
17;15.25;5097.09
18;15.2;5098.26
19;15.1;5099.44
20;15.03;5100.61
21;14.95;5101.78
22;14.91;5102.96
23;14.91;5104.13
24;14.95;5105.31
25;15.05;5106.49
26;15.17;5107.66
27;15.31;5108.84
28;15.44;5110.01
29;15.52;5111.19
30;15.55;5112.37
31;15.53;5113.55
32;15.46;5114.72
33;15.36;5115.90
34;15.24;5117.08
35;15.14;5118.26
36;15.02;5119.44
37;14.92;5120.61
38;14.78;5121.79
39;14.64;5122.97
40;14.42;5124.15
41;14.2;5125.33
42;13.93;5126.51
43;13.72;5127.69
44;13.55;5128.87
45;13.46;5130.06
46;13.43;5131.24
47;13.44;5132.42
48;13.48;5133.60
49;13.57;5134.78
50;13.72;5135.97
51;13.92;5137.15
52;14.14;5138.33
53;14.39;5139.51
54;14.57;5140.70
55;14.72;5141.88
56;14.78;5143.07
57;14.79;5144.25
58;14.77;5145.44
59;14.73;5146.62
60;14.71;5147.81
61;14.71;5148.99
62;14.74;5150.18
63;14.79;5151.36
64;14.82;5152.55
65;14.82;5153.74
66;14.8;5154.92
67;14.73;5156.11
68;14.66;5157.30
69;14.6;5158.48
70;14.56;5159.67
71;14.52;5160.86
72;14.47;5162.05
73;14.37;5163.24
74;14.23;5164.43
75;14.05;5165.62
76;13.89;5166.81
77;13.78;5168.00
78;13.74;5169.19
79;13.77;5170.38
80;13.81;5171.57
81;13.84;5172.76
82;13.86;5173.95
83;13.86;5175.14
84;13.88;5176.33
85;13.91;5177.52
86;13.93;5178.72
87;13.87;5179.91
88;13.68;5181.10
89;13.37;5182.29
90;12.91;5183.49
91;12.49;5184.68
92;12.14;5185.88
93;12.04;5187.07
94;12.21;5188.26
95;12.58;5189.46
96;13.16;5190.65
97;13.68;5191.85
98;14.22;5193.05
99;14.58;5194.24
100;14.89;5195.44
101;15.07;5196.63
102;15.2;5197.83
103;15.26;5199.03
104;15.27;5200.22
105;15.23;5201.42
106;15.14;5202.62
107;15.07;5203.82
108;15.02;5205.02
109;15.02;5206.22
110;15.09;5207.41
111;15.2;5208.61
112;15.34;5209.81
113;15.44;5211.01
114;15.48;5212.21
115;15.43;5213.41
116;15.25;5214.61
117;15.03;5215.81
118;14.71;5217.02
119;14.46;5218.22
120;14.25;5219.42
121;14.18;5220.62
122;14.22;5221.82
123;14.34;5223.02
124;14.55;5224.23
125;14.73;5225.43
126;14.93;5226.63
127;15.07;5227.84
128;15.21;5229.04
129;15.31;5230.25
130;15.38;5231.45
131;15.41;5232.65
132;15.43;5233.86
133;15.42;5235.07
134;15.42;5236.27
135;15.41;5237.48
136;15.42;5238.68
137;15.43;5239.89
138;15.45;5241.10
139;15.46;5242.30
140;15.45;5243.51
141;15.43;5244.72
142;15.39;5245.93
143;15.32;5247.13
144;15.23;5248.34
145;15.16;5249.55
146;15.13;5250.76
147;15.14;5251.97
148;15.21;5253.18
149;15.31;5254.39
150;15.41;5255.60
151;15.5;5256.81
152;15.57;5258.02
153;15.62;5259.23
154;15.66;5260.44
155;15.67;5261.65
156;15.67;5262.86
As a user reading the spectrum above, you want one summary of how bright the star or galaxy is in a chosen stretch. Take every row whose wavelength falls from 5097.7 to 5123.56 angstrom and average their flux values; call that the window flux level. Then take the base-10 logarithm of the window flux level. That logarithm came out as 1.18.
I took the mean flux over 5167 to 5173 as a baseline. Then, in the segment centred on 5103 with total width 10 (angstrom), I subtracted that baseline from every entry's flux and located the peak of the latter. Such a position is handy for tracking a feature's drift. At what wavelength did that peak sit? 5098.26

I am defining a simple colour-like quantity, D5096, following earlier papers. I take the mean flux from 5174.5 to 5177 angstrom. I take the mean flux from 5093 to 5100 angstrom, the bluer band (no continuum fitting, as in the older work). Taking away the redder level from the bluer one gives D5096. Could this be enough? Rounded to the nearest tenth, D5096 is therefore 1.3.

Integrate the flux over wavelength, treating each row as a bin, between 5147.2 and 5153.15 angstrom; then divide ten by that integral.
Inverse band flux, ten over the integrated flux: 0.114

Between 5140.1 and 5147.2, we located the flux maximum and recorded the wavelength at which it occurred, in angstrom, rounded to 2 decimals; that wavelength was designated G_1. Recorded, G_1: 5144.25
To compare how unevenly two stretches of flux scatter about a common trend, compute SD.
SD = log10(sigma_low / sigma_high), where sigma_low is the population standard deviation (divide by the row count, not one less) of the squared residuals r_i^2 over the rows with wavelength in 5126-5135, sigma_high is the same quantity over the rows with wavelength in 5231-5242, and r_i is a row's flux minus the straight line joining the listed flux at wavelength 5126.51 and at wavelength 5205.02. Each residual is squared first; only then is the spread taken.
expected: 1.7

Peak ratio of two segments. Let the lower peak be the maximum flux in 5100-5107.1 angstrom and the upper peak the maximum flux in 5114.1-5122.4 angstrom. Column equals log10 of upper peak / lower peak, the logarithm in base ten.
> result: 0.012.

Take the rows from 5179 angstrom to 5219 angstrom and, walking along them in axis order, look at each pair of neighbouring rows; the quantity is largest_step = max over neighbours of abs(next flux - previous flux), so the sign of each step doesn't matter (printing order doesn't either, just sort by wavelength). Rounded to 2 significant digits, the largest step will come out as 0.58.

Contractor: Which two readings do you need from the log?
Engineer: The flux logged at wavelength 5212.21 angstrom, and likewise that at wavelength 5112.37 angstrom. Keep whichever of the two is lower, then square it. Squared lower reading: 240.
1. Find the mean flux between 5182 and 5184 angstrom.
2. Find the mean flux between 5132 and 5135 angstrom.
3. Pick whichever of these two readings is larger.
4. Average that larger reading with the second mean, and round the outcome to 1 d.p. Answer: 13.5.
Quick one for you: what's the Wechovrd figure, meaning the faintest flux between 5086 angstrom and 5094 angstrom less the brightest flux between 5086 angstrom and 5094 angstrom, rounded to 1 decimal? -1.5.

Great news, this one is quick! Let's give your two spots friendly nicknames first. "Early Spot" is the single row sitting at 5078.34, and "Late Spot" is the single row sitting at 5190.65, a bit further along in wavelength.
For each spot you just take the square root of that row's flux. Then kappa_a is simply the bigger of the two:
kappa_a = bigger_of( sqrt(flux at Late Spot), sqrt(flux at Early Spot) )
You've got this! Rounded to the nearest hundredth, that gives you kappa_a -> 3.78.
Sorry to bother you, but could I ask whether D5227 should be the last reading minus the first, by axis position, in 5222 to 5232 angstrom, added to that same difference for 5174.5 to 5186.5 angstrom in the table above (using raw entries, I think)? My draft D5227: -0.7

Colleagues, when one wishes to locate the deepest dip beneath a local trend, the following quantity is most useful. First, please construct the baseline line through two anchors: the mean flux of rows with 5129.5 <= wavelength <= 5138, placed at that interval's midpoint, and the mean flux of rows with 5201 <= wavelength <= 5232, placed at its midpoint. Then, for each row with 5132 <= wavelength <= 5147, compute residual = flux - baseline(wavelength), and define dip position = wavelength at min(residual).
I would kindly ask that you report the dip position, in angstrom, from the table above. 5132.42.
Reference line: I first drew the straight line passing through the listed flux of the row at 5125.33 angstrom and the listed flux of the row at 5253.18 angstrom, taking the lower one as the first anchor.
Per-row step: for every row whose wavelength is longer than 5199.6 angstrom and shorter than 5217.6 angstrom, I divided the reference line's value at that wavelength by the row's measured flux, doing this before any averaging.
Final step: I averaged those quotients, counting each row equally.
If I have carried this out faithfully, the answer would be 0.98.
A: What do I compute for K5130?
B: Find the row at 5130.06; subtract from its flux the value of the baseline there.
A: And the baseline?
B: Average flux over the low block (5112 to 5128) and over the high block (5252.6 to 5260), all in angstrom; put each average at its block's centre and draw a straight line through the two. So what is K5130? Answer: -1.4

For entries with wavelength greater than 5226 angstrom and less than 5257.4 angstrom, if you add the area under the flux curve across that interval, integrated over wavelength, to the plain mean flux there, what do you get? 496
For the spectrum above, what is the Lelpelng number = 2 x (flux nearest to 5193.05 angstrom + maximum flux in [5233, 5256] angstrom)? 59.4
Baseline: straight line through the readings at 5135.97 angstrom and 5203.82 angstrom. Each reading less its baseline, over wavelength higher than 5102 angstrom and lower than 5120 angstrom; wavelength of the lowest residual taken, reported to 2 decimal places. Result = 5119.44 angstrom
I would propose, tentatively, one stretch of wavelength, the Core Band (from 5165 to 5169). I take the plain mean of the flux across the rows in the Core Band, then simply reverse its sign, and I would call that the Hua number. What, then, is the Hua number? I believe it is -13.9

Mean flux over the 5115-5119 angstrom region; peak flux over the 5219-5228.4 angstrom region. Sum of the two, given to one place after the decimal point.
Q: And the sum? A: 30.3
